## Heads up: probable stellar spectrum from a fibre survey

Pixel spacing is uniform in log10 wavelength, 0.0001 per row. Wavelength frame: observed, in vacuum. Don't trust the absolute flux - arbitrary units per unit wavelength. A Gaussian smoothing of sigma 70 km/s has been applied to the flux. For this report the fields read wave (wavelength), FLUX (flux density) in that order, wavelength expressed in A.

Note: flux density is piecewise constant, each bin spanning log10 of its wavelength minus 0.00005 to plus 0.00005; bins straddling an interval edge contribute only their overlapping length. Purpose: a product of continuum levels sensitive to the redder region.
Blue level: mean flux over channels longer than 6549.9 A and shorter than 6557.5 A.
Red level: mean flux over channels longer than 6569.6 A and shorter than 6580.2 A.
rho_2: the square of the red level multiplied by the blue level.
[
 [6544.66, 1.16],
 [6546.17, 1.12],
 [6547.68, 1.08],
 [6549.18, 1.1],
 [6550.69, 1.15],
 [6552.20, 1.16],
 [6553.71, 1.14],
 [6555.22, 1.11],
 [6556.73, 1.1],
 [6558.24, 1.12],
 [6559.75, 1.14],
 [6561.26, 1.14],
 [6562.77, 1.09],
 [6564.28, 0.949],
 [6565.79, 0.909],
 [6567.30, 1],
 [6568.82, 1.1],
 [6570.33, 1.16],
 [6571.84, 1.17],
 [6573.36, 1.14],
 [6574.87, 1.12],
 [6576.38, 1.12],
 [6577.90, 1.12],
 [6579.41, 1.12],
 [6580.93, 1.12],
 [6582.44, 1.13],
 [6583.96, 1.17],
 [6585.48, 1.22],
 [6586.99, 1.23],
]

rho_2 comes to 1.46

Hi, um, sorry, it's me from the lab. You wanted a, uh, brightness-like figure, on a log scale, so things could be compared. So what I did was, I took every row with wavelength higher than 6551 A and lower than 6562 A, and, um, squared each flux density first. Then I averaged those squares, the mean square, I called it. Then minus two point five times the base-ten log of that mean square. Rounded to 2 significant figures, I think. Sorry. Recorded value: -0.27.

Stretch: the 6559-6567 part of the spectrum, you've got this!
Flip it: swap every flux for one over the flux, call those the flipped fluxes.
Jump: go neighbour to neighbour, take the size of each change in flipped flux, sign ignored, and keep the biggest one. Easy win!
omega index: 0.14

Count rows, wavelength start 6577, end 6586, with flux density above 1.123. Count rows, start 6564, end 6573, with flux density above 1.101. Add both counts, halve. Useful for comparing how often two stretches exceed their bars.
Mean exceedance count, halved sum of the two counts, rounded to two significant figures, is 2.5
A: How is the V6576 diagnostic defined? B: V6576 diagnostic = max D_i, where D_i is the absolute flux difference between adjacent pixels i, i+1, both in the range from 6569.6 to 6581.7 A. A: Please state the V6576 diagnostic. 0.03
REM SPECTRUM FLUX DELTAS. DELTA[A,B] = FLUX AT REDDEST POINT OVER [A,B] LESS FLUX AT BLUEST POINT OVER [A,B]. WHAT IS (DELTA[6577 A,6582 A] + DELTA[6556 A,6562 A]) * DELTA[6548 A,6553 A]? 0.002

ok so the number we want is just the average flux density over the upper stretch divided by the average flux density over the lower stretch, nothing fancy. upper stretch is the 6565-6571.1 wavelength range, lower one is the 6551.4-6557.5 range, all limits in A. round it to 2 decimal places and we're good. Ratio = 0.92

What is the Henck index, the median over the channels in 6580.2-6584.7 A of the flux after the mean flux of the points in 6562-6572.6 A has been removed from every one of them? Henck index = 0.076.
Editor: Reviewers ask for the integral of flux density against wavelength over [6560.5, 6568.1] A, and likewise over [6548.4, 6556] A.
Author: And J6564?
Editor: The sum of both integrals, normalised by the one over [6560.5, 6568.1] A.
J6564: 2.11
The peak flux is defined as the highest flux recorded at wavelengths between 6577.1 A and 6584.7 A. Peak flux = 1.17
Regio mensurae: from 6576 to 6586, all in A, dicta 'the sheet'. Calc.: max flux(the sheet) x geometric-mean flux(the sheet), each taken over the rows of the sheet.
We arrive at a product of 1.39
